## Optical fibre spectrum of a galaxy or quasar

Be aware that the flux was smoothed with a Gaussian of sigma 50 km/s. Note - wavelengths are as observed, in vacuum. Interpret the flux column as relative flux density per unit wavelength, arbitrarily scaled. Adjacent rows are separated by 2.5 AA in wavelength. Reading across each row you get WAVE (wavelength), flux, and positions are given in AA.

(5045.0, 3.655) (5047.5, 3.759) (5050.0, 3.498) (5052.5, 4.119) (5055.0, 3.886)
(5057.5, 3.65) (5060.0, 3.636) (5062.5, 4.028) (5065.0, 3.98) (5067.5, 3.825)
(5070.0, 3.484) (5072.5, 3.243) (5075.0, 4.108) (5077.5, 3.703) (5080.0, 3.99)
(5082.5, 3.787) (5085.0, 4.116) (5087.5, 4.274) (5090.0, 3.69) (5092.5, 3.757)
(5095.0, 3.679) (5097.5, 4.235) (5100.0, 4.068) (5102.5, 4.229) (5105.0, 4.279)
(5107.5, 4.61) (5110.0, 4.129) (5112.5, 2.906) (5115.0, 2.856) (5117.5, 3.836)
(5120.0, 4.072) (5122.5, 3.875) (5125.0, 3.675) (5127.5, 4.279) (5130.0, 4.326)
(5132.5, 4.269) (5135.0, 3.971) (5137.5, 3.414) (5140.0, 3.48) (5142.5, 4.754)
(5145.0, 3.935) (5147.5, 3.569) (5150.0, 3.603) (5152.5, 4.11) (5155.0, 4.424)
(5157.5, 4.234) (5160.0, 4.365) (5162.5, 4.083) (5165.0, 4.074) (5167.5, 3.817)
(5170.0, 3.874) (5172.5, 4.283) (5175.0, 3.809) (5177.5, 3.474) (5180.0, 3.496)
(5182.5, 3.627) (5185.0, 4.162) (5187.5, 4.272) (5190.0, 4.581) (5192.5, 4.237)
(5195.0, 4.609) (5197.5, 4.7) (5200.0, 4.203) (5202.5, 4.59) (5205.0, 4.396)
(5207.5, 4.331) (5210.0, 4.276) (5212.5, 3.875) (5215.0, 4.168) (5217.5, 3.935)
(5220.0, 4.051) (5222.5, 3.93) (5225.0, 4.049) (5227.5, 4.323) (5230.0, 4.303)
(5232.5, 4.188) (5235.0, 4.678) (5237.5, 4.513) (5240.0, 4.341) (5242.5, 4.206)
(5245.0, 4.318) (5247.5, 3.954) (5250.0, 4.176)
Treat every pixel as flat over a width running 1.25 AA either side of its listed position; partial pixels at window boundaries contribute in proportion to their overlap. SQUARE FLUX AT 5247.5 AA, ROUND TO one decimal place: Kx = 15.6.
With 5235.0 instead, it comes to 21.9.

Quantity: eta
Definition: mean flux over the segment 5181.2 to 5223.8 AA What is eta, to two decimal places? 4.23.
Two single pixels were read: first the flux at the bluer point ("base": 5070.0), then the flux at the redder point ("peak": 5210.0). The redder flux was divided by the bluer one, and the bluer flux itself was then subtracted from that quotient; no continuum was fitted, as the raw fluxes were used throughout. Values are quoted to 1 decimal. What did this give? -2.3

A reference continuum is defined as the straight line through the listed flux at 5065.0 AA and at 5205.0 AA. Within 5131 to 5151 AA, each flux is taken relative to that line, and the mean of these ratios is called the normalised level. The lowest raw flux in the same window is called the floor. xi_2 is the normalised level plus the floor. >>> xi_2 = 4.34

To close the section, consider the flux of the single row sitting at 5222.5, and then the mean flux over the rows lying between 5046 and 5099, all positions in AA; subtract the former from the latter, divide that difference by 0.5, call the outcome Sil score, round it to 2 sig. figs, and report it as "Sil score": -0.20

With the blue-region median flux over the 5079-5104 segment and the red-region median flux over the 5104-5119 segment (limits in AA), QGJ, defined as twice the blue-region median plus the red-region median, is 12.0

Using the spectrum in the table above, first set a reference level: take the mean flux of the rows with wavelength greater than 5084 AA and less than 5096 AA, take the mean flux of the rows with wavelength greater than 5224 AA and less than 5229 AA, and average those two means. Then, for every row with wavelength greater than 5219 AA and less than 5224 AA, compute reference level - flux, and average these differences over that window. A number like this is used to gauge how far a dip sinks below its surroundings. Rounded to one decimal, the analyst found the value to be 0.1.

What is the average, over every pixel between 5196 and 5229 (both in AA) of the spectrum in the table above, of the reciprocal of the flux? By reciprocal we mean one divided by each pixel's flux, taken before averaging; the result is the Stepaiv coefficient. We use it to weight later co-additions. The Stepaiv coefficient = 0.238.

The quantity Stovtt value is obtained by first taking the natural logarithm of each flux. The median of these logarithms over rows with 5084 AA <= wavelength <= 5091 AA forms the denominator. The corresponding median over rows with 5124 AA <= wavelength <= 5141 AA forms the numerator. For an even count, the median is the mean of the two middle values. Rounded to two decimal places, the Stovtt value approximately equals 0.97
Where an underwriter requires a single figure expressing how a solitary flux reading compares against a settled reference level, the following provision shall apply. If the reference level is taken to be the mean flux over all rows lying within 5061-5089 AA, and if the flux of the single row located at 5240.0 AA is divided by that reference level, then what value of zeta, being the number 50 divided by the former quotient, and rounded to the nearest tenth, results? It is 44.5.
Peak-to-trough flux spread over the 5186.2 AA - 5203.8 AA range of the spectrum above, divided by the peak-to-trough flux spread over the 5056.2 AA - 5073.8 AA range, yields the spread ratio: 0.63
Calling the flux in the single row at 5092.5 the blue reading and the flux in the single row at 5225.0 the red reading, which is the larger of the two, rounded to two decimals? 4.05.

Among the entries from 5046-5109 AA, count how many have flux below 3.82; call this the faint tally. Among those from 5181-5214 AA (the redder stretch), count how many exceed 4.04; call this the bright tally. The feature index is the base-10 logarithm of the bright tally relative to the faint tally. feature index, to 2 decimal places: 0.00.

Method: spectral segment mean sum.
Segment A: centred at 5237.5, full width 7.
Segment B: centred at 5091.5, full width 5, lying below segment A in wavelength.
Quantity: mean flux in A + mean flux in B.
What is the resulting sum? 8.2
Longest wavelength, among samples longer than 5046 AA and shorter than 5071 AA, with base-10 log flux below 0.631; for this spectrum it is 5070.0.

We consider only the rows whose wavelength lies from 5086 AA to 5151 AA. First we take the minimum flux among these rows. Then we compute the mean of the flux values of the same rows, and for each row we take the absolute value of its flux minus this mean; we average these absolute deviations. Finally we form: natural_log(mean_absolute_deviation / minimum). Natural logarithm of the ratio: -2.08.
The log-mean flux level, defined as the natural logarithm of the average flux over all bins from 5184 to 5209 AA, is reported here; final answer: 1.48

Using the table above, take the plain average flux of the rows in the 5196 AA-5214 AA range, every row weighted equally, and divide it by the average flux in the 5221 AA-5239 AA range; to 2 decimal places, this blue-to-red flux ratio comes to 1.01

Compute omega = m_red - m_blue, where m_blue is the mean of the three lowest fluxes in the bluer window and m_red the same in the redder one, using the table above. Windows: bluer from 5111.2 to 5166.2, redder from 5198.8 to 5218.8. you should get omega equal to 0.93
